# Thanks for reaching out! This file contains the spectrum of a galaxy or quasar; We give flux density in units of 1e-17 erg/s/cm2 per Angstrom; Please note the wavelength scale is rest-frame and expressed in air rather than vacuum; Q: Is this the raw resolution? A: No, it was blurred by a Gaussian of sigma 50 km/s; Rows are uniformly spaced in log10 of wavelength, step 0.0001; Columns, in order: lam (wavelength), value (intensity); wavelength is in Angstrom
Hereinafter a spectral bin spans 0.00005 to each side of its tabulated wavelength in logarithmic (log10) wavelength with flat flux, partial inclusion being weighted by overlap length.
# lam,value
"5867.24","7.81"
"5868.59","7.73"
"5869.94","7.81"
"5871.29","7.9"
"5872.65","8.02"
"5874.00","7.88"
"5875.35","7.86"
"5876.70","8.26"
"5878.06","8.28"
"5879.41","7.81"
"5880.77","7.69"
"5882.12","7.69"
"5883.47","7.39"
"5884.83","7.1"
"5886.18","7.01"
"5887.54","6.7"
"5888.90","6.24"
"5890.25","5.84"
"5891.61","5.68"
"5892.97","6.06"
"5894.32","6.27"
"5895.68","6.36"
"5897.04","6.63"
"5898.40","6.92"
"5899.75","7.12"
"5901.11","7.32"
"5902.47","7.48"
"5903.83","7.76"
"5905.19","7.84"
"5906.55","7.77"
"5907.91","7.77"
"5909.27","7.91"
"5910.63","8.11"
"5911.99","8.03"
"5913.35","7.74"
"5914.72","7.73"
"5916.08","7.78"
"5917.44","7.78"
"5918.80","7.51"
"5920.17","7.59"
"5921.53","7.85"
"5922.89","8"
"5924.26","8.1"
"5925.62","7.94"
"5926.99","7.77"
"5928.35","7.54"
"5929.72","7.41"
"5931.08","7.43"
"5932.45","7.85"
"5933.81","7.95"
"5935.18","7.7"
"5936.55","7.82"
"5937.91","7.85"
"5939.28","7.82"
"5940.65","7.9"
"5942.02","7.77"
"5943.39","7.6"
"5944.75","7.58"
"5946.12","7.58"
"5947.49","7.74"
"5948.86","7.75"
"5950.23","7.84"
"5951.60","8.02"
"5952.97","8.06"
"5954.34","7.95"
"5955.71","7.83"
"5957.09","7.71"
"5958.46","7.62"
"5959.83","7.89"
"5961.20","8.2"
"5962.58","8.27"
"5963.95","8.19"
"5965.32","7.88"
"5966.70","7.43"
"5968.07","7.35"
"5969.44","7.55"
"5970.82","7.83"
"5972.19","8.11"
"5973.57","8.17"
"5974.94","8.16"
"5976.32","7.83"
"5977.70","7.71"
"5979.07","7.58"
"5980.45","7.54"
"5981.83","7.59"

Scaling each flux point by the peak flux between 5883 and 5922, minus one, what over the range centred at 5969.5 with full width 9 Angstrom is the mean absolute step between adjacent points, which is 0.028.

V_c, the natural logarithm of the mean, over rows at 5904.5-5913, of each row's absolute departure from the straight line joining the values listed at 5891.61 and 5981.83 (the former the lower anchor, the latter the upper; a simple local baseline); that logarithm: 0.62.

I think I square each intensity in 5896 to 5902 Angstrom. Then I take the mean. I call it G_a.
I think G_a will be 49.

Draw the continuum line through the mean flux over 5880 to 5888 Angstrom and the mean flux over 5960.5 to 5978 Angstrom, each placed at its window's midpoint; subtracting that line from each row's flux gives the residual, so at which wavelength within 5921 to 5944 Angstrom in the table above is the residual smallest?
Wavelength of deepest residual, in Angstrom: 5929.72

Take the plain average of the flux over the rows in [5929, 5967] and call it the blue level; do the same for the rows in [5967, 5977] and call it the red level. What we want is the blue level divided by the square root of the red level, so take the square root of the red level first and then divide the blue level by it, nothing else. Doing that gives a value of 2.79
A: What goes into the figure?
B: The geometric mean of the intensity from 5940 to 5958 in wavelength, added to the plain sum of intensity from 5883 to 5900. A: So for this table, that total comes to 93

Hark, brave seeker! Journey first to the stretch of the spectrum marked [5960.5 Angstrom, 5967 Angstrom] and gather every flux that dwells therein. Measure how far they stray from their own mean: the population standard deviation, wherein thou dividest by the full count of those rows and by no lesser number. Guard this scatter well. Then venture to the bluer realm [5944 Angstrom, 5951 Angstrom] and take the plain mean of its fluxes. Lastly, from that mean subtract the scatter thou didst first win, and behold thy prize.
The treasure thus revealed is 7.4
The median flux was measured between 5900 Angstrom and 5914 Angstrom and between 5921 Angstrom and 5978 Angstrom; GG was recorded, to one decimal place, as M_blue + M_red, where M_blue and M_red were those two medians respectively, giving 15.6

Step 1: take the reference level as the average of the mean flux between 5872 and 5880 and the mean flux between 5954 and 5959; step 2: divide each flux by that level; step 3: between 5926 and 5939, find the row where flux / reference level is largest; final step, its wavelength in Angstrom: 5933.81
